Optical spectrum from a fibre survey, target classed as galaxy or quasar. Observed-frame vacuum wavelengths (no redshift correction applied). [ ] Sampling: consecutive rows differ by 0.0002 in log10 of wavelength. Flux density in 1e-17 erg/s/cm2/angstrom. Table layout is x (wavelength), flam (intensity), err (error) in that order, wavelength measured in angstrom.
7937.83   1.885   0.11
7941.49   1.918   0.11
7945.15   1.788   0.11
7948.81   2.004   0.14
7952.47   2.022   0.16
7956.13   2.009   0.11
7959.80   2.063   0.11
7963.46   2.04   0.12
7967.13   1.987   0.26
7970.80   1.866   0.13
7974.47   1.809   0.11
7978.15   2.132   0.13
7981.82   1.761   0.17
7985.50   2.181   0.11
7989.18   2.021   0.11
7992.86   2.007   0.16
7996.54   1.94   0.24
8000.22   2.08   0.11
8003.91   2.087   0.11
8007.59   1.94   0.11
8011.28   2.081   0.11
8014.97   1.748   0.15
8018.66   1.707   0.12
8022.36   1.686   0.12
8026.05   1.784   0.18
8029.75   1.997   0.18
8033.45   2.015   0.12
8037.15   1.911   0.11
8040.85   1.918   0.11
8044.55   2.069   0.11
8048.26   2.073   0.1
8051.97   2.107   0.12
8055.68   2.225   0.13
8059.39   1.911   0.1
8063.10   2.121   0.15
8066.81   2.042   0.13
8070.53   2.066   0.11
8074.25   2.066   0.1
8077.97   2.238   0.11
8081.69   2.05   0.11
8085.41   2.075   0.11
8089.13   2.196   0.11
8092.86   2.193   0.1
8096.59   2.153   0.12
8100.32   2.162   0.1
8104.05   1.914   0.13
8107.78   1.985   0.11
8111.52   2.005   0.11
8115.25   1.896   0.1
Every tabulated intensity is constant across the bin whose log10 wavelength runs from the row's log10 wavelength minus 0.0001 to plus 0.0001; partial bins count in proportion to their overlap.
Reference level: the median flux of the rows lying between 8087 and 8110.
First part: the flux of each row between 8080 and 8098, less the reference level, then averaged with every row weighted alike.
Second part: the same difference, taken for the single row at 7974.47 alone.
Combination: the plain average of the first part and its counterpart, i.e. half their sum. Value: -0.186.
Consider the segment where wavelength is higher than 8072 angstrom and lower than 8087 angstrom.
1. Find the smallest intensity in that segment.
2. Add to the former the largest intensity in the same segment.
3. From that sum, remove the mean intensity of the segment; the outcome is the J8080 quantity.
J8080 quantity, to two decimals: 2.18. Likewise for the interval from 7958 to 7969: 2.02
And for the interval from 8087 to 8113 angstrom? 2.02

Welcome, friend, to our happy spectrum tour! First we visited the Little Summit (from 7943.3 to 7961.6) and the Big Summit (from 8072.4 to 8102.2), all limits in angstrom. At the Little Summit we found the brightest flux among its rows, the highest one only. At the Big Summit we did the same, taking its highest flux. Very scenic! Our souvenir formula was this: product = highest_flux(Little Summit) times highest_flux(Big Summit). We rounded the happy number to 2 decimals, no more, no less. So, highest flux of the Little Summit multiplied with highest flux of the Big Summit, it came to 4.62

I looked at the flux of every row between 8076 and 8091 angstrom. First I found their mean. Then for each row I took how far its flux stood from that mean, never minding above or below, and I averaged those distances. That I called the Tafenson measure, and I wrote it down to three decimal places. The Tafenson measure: 0.077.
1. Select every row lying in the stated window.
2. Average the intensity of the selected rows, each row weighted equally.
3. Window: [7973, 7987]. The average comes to 1.97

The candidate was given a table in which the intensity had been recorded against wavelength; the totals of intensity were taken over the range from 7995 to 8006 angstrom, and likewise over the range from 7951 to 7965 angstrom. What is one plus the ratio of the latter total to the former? 2.33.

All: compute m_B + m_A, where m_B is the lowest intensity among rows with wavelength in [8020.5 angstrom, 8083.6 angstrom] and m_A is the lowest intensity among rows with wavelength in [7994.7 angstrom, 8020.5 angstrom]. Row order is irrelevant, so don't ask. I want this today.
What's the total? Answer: 3.39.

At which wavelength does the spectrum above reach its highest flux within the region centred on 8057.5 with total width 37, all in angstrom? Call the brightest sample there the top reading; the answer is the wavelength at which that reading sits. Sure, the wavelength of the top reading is 8055.68 angstrom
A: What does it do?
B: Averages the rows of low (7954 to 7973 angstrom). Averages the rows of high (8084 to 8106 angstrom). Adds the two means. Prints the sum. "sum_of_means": 4.11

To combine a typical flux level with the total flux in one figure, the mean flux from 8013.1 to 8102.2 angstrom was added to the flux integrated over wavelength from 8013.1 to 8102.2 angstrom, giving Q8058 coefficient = 182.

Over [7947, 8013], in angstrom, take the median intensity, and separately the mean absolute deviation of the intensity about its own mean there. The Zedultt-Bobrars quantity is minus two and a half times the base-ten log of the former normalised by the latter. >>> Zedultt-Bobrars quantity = -3.5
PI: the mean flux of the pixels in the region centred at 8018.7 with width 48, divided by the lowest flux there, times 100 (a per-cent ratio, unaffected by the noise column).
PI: 113.6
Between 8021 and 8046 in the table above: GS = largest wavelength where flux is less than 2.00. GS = 8040.85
